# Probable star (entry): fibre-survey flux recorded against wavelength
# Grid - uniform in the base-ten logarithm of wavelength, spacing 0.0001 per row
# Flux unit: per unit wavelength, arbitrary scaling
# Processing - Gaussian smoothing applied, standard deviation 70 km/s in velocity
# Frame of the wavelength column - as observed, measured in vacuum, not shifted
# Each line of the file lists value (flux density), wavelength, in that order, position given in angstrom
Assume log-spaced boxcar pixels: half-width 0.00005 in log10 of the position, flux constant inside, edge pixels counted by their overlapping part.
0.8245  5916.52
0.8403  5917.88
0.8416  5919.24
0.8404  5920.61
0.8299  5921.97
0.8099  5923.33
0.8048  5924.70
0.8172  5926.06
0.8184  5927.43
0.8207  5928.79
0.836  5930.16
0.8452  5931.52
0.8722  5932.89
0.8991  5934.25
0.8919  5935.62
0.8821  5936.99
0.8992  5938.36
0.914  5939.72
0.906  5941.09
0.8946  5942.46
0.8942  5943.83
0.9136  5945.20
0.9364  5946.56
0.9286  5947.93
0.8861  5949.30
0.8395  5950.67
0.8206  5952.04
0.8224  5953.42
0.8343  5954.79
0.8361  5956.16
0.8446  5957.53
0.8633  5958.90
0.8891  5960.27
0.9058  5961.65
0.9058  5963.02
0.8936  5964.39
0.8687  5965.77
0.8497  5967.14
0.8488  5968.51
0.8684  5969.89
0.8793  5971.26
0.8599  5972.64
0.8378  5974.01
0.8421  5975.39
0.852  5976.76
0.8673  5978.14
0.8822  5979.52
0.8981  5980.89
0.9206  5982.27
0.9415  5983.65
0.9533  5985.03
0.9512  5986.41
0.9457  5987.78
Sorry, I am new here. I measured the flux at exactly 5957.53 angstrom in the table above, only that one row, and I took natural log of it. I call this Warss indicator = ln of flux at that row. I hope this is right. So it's -0.169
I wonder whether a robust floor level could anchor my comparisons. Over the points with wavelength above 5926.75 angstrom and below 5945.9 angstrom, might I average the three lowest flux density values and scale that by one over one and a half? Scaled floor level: 0.5500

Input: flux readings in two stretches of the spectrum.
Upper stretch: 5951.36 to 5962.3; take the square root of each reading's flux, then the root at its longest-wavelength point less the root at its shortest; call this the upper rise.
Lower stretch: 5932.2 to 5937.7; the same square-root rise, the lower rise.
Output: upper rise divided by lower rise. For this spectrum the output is 8.7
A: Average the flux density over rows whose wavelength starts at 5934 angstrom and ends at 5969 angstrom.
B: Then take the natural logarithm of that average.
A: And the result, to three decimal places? -0.128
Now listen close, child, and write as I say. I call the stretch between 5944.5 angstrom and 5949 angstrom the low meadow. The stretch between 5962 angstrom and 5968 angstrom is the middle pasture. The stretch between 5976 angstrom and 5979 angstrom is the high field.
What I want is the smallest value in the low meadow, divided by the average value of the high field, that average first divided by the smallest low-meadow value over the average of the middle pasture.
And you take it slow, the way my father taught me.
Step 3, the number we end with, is 1.10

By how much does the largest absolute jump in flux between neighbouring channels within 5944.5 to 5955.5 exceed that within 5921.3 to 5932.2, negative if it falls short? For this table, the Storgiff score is 0.027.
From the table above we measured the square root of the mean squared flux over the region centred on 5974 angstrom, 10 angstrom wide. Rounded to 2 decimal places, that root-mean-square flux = 0.86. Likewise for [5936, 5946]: 0.90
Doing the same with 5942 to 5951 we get 0.90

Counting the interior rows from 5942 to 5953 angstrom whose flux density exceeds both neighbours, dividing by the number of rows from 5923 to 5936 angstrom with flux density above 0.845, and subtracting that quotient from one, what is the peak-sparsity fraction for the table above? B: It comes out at 0.75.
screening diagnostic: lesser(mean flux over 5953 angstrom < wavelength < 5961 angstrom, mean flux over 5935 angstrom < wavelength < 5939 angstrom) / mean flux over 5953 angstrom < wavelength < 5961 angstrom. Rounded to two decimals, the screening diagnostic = 1.00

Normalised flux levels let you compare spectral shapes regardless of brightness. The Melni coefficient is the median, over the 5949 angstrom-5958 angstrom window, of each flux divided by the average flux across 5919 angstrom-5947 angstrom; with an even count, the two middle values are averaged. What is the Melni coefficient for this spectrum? 0.97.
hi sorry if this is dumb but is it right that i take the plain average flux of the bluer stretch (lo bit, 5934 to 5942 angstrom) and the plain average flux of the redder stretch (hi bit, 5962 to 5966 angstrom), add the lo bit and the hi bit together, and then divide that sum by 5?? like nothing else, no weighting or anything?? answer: 0.358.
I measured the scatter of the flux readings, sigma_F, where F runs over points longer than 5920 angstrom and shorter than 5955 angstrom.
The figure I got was 0.041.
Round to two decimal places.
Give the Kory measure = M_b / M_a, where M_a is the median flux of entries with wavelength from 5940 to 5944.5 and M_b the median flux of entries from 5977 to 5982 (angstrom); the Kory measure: 0.99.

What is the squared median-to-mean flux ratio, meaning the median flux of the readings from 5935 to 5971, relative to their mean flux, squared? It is 1.02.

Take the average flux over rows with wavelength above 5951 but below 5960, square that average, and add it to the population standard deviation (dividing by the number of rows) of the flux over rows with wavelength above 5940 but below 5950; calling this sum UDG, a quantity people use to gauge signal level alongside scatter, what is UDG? 0.72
